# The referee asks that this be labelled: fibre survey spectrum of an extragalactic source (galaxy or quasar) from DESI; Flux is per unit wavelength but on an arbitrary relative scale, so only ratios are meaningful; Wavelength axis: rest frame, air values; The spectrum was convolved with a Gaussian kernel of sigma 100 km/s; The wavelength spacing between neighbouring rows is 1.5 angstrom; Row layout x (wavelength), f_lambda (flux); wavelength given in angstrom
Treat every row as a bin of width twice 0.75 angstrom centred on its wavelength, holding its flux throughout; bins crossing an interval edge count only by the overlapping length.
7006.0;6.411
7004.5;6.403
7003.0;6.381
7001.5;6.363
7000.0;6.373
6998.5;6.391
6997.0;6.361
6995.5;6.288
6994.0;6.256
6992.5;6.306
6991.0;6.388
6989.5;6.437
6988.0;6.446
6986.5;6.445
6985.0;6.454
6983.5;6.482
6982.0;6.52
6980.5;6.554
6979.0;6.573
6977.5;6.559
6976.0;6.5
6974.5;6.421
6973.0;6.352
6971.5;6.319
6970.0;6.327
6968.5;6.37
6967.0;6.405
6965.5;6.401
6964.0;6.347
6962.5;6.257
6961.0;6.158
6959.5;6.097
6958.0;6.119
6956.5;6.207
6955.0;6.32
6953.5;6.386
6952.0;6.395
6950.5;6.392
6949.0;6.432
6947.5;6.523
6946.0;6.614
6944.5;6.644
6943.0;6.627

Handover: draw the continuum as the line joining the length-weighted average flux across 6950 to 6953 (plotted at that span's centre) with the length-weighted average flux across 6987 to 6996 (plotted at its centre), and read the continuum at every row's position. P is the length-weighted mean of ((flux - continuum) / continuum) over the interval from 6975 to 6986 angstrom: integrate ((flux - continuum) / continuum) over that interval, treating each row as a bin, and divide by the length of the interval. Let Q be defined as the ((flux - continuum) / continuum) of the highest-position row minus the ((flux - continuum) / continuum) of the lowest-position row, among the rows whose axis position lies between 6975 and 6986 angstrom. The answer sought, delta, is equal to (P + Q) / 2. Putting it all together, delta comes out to 0.009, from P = 0.023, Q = -0.01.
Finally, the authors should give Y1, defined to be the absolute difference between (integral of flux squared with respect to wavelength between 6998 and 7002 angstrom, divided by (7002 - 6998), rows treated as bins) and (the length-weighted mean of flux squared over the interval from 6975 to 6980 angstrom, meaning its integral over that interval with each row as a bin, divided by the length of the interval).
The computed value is 2.1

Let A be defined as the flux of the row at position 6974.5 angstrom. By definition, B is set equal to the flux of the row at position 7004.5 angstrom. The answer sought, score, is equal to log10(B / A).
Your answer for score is -0.0012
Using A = 6.421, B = 6.403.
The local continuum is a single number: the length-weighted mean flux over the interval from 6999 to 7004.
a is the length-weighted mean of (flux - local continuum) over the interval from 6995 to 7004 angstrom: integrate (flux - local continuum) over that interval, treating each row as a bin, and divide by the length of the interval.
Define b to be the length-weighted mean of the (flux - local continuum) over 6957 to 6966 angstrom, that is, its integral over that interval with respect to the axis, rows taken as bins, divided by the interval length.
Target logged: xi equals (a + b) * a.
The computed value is 0.002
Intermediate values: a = -0.01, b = -0.15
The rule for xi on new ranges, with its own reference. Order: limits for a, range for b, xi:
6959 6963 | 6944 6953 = 0.018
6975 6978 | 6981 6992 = 0.032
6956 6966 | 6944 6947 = -0.014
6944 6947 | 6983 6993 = 0.072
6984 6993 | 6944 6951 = 0.008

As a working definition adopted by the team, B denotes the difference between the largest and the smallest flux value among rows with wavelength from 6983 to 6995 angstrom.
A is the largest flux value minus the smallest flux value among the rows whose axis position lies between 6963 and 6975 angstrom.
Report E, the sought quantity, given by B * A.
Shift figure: 0.023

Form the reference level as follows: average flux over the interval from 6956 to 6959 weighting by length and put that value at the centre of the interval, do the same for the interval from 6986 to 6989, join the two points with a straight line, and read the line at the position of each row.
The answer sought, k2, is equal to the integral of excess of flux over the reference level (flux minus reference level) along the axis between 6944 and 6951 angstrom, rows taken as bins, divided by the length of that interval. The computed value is 0.46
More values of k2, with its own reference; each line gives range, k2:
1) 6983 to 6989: 0.02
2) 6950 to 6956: 0.26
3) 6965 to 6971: 0.12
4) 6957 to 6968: 0.05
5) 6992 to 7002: -0.20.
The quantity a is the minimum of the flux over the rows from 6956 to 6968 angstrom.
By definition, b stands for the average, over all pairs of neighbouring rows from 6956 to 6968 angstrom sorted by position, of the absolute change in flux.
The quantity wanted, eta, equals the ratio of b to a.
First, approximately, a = 6.097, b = 0.06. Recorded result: 0.0098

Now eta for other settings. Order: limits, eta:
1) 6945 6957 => 0.0095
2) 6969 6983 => 0.0062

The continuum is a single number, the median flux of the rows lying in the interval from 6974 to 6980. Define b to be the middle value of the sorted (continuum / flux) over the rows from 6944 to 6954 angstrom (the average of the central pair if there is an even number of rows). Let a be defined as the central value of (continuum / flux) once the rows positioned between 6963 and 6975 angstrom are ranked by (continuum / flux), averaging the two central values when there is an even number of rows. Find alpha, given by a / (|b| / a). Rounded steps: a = 1.026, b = 1.02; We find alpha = 1.04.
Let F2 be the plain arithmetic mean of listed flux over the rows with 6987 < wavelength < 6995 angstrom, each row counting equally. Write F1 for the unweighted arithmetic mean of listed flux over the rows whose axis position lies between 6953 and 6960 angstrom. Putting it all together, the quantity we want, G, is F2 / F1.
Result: 1.02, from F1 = 6.23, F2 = 6.37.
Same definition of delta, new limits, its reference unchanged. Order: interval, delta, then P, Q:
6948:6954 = -0.002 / 0.002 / -0.01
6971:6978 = 0.024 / 0.009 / 0.04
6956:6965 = -0.003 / -0.029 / 0.02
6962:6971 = 0.004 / -0.004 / 0.01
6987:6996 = -0.012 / 0.000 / -0.02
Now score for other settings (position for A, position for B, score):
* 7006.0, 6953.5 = -0.0017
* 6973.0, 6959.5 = -0.0178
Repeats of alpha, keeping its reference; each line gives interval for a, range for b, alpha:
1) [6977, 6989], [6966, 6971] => 0.98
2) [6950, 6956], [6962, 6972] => 1.02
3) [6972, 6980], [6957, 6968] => 0.97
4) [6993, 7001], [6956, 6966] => 1.00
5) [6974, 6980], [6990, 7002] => 0.97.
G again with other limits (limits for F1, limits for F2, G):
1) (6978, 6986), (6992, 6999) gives 0.97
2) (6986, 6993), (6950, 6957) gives 0.99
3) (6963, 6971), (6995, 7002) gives 1.00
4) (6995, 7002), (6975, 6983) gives 1.03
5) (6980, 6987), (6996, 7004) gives 0.98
